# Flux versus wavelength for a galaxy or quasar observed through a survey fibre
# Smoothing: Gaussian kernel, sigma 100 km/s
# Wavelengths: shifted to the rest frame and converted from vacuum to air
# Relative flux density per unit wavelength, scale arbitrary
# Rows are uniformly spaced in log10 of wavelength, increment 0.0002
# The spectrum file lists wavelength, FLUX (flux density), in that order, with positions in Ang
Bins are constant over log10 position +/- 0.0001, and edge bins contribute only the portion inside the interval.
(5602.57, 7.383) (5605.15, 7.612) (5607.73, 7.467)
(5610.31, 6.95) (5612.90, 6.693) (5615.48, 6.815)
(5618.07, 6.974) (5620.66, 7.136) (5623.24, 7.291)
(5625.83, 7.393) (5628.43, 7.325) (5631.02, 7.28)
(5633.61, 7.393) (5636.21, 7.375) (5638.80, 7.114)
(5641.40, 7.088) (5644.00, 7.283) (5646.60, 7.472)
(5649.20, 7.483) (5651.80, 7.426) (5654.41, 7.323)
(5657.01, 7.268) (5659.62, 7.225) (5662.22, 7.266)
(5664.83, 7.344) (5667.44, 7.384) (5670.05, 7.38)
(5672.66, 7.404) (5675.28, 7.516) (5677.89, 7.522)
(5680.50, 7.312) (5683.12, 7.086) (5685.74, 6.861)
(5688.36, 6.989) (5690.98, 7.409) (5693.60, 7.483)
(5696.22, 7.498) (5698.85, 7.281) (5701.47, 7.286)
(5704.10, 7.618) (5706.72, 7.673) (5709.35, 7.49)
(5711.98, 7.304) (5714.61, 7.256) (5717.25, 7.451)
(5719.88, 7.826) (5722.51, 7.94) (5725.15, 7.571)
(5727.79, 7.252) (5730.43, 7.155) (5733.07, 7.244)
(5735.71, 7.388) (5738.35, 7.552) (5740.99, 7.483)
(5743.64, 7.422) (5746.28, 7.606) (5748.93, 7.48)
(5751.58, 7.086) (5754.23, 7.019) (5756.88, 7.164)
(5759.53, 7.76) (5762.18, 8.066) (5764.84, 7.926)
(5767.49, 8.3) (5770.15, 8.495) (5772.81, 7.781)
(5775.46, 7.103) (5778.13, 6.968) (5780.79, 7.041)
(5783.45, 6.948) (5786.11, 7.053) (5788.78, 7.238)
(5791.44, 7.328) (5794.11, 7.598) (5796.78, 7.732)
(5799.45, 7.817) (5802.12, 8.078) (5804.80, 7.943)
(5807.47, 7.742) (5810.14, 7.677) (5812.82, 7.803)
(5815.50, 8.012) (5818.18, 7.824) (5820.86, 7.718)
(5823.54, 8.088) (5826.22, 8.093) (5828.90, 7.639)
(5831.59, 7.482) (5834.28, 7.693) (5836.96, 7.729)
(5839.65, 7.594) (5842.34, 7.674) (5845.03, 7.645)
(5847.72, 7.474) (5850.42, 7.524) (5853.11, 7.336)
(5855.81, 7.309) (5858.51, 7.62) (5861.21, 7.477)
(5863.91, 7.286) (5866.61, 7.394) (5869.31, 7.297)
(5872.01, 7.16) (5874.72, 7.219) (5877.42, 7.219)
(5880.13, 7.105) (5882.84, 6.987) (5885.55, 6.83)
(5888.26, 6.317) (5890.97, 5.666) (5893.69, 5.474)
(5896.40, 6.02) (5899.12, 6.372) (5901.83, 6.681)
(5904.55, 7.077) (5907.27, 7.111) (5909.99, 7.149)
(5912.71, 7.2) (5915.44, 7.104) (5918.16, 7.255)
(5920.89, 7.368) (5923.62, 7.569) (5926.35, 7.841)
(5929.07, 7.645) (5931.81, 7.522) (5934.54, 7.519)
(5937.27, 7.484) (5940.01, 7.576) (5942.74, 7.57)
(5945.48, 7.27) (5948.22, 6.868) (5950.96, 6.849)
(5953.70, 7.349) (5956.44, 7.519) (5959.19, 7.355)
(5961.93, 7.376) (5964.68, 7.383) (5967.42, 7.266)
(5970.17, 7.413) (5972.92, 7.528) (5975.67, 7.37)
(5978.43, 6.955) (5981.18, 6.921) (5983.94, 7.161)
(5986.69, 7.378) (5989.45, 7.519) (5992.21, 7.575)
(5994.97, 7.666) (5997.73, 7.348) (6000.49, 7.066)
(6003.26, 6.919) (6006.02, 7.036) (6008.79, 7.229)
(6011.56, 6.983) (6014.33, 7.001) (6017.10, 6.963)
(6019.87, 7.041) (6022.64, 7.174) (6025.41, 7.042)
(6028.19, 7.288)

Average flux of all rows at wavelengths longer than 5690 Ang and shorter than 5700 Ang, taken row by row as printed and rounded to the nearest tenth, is 7.4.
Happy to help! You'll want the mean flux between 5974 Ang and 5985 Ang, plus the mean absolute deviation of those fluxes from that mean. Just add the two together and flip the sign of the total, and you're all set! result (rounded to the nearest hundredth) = -7.27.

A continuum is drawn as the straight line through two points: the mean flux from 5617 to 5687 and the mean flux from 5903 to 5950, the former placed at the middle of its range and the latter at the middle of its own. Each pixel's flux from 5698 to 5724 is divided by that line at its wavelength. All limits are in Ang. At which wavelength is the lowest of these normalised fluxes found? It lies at 5714.61 Ang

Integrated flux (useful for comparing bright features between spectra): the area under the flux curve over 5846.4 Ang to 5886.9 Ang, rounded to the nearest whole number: 295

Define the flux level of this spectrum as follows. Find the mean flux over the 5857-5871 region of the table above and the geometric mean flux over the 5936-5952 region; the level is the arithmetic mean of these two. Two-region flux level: 7.34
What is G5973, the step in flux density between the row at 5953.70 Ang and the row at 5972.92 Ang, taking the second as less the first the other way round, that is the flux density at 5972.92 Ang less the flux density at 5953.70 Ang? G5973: 0.2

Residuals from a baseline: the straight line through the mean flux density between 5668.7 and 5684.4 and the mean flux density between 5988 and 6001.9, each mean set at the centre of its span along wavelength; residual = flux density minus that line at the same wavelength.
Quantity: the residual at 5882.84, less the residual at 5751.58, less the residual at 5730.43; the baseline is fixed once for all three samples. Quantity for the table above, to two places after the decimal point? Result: 0.10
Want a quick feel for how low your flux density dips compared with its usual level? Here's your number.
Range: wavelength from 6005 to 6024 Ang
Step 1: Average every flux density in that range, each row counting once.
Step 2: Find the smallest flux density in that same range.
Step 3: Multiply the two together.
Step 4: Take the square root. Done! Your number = 7.0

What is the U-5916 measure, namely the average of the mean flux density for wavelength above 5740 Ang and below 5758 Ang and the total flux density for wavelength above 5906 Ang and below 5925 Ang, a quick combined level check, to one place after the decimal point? 29.0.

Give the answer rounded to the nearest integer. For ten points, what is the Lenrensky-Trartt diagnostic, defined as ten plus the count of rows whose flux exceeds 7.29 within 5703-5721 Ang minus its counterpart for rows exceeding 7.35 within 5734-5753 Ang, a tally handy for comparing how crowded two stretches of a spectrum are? 10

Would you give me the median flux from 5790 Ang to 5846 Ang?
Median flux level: 7.73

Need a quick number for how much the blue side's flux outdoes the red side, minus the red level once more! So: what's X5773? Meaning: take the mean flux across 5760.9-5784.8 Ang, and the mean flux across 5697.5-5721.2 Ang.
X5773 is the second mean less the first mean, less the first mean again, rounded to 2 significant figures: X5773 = -7.8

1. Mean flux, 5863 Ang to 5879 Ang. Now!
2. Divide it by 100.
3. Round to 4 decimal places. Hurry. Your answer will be 0.0726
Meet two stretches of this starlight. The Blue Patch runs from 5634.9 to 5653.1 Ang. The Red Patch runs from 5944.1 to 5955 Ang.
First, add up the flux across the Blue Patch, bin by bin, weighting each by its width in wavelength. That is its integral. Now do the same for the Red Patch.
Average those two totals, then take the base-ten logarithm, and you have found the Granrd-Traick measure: 2.02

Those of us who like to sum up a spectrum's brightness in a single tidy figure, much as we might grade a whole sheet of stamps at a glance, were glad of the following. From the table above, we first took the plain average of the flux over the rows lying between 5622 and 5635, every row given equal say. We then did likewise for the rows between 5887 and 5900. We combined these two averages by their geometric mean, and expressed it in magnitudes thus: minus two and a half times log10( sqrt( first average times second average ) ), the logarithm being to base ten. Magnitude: -2.05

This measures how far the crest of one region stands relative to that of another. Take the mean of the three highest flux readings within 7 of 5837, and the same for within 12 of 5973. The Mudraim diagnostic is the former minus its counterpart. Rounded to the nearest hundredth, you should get 0.26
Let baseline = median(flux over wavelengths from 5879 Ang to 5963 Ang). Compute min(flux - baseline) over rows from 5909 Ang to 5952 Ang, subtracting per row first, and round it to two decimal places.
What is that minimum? -0.35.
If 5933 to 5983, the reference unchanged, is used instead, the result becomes -0.35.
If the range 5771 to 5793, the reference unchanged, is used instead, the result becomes -0.25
